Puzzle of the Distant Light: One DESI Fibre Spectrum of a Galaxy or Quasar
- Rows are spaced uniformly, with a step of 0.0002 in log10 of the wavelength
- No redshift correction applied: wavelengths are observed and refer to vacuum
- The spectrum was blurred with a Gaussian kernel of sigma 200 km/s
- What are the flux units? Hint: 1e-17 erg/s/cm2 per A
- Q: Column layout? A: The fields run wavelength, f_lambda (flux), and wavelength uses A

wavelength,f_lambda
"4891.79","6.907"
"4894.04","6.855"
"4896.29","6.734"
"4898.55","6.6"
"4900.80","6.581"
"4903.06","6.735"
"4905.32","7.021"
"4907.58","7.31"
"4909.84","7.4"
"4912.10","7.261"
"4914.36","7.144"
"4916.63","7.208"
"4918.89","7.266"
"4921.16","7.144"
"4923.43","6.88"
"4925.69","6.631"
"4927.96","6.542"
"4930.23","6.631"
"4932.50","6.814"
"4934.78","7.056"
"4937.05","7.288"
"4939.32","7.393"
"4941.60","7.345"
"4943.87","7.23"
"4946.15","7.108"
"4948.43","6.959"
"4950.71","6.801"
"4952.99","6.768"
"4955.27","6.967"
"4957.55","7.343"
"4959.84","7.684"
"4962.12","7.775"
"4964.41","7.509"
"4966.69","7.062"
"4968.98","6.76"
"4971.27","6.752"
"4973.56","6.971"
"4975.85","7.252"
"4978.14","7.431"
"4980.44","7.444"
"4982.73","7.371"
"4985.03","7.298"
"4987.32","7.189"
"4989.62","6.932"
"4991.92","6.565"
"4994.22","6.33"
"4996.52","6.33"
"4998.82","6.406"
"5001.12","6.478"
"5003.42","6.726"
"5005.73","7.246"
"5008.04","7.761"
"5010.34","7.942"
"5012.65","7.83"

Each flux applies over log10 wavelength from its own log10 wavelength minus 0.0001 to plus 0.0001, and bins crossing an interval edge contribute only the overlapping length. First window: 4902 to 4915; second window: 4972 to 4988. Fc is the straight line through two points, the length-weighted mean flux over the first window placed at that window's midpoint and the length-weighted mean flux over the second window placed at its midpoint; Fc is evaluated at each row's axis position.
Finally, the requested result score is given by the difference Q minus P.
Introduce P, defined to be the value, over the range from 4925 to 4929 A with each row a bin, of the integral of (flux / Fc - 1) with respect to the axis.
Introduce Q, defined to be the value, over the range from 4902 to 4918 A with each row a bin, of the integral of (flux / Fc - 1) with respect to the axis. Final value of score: 0.3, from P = -0.33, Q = 0.01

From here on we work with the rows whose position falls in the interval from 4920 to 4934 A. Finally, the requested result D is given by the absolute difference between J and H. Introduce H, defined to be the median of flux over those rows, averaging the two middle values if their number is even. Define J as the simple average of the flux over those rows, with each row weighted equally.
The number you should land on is 0.051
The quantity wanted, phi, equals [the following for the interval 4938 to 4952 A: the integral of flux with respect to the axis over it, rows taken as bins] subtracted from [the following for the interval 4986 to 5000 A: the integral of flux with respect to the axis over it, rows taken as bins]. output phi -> -7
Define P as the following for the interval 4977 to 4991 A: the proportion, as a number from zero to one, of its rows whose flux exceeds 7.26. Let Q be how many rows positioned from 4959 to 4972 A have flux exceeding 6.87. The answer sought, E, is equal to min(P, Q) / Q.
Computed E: 0.17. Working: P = 0.67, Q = 4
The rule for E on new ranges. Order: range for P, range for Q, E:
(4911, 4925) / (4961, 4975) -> 0.08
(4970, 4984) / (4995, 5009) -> 0.25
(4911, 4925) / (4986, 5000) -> 0.17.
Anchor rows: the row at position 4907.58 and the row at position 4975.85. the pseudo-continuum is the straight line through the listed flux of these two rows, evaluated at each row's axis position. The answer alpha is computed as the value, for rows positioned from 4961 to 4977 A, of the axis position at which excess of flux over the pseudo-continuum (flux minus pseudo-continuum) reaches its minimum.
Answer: 4971.27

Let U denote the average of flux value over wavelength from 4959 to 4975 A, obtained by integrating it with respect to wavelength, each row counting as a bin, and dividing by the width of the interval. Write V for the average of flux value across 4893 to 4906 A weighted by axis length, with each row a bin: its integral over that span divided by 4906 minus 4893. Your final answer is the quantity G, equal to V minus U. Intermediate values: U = 7.21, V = 6.75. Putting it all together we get -0.5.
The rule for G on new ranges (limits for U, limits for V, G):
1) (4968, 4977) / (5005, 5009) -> 0.6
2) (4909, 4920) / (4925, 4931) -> -0.7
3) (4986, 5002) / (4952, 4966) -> 0.7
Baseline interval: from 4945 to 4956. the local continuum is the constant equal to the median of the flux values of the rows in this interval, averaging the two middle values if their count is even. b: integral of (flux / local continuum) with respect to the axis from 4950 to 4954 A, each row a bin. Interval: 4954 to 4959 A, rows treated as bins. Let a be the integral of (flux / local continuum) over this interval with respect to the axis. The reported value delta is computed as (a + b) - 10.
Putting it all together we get -0.9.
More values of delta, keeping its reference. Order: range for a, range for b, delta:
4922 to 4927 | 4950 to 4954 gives -1.2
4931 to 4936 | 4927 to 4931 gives -1.2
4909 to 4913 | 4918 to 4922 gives -1.6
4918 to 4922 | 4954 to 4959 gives -0.7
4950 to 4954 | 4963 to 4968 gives -0.9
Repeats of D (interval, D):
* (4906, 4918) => 0.004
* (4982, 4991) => 0.046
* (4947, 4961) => 0.124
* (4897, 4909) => 0.114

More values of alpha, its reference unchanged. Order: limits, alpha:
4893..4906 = 4900.80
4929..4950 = 4930.23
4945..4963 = 4952.99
